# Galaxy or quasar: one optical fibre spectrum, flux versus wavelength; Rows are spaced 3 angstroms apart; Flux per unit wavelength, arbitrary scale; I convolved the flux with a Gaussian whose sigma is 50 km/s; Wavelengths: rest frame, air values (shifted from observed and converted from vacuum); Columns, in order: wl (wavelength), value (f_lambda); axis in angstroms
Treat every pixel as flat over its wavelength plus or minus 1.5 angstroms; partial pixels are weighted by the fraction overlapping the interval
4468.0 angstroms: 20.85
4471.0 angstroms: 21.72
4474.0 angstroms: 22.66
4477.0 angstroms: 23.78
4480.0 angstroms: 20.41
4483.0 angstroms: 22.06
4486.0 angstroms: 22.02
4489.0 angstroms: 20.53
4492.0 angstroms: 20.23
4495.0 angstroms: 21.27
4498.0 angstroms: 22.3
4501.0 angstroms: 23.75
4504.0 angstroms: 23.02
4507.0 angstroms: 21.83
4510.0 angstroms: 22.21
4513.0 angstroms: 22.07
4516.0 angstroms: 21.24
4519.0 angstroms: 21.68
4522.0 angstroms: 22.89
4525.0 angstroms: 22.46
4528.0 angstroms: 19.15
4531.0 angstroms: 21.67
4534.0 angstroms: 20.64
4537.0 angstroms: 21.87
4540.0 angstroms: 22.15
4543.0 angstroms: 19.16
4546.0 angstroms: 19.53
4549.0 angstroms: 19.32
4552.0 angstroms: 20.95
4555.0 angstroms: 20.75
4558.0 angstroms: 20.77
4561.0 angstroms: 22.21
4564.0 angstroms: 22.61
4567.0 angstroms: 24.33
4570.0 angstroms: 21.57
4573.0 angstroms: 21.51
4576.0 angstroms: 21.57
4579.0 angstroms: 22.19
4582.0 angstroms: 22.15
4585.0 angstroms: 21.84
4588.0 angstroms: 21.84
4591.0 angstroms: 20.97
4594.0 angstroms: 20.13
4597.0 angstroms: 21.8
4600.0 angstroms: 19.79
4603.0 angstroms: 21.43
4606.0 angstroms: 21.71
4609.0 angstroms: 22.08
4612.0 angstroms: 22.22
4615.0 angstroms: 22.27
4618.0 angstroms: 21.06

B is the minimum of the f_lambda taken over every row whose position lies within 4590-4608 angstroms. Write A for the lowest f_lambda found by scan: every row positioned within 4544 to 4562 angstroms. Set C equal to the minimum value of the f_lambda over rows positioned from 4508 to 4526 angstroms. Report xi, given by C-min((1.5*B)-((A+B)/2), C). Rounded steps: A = 19.32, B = 19.79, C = 21.24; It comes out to 11.1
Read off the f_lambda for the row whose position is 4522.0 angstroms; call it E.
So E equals 22.89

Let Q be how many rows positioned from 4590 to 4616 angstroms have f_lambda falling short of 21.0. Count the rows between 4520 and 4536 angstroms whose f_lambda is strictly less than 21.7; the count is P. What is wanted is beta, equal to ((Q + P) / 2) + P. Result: 6.0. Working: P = 3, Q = 3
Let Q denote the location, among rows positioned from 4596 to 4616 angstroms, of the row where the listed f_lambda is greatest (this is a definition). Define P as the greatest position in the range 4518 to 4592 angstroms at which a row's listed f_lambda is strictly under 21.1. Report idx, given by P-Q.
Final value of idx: -24 angstroms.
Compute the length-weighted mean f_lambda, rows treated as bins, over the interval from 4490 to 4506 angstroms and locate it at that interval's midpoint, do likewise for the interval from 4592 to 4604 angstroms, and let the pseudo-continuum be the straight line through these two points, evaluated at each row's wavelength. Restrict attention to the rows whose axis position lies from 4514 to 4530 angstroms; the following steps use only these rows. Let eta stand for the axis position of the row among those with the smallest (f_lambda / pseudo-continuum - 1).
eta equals 4528.0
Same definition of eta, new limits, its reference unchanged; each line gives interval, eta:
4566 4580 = 4573.0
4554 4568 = 4555.0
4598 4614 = 4600.0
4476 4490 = 4480.0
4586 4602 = 4600.0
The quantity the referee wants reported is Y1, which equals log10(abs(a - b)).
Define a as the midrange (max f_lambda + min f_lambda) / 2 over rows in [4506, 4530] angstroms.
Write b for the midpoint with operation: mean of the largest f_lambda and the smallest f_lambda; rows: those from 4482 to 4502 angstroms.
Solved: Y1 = -0.013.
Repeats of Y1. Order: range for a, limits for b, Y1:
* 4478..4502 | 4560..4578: -0.032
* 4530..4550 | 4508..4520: 0.029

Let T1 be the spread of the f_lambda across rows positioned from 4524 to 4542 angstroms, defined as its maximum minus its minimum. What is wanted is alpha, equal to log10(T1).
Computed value 0.52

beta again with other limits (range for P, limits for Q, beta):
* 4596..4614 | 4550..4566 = 4.5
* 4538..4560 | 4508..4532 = 9.5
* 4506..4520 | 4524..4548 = 5.0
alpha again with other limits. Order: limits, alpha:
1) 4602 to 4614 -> -0.10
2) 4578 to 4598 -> 0.31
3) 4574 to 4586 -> -0.21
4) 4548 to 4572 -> 0.70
